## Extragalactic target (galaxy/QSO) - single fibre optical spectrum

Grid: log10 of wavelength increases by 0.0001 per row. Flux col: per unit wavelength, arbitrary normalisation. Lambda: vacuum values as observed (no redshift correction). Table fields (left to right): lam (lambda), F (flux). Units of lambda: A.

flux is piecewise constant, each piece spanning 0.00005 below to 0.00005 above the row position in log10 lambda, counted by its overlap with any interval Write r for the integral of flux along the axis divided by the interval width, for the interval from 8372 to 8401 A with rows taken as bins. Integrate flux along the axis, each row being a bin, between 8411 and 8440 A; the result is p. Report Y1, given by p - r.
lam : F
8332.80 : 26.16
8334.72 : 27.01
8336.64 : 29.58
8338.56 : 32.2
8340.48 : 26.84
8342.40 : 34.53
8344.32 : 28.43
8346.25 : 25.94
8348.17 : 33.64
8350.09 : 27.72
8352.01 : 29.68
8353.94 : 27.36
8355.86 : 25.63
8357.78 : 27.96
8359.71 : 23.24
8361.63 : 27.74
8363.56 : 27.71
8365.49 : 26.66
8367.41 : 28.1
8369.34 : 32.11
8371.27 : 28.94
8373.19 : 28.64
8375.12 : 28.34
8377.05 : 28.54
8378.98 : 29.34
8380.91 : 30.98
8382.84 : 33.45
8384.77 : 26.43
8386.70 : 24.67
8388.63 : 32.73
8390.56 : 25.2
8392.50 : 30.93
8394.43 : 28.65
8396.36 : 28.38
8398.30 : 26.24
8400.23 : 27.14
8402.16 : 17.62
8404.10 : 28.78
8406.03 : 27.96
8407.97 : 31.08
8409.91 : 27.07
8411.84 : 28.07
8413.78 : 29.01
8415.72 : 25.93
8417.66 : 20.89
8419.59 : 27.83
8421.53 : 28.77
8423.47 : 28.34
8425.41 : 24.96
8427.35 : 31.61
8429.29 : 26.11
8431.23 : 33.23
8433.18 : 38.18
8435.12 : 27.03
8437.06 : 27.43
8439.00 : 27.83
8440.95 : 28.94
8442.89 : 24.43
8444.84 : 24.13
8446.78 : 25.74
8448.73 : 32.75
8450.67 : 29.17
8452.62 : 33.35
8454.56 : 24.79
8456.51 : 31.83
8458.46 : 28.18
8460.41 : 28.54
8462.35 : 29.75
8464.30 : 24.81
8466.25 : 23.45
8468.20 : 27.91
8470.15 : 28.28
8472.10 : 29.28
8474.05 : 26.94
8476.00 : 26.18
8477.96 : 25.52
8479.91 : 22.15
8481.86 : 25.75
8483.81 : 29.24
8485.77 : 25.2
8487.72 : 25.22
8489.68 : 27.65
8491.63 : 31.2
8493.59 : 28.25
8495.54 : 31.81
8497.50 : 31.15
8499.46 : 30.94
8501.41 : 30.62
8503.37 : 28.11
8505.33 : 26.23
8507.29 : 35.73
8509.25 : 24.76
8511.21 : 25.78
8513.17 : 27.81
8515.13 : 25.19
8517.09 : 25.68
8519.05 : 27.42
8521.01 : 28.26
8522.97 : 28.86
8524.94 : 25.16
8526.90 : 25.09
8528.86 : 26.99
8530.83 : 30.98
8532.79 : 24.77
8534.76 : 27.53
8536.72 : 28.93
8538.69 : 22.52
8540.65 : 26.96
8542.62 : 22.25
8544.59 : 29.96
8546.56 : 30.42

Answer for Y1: 793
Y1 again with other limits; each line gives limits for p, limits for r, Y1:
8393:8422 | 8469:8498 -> 754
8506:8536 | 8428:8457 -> 791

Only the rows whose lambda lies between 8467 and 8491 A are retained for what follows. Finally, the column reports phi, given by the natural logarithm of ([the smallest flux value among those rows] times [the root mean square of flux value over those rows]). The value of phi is 6.38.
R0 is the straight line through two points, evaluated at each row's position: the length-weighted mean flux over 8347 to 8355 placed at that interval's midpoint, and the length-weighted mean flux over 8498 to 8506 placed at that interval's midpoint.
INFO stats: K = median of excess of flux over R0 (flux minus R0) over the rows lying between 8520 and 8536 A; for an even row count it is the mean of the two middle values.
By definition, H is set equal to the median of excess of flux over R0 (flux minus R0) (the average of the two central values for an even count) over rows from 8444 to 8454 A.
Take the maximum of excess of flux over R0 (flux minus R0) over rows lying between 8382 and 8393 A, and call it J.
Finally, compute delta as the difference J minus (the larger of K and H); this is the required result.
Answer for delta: 4.2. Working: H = -0.1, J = 4.0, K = -1.9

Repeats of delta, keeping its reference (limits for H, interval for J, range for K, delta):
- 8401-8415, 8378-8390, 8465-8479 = 5.3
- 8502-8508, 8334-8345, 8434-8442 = 6.1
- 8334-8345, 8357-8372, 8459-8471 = 3.2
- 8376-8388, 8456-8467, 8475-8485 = 3.0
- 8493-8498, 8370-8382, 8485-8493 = -0.4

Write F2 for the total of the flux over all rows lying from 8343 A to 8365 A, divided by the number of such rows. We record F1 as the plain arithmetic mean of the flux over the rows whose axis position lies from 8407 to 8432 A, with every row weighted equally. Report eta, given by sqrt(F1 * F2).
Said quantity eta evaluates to 27.8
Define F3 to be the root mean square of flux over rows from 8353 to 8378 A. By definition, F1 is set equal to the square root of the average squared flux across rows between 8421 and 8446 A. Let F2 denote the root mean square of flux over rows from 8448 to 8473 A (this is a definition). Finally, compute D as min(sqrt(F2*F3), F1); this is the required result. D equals 28.3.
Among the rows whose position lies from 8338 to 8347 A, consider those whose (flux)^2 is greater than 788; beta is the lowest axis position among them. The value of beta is 8338.56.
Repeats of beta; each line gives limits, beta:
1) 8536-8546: 8536.72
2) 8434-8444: 8440.95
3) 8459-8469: 8460.41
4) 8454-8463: 8456.51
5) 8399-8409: 8404.10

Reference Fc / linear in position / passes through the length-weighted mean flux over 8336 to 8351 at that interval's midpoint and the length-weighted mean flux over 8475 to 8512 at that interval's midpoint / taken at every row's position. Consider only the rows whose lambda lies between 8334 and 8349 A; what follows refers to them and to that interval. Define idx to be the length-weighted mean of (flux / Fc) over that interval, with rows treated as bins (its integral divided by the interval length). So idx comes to 0.996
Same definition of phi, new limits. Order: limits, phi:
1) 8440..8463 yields 6.54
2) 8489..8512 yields 6.59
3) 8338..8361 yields 6.51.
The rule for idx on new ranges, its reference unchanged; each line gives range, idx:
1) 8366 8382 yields 0.995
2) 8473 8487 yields 0.919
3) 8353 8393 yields 0.959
